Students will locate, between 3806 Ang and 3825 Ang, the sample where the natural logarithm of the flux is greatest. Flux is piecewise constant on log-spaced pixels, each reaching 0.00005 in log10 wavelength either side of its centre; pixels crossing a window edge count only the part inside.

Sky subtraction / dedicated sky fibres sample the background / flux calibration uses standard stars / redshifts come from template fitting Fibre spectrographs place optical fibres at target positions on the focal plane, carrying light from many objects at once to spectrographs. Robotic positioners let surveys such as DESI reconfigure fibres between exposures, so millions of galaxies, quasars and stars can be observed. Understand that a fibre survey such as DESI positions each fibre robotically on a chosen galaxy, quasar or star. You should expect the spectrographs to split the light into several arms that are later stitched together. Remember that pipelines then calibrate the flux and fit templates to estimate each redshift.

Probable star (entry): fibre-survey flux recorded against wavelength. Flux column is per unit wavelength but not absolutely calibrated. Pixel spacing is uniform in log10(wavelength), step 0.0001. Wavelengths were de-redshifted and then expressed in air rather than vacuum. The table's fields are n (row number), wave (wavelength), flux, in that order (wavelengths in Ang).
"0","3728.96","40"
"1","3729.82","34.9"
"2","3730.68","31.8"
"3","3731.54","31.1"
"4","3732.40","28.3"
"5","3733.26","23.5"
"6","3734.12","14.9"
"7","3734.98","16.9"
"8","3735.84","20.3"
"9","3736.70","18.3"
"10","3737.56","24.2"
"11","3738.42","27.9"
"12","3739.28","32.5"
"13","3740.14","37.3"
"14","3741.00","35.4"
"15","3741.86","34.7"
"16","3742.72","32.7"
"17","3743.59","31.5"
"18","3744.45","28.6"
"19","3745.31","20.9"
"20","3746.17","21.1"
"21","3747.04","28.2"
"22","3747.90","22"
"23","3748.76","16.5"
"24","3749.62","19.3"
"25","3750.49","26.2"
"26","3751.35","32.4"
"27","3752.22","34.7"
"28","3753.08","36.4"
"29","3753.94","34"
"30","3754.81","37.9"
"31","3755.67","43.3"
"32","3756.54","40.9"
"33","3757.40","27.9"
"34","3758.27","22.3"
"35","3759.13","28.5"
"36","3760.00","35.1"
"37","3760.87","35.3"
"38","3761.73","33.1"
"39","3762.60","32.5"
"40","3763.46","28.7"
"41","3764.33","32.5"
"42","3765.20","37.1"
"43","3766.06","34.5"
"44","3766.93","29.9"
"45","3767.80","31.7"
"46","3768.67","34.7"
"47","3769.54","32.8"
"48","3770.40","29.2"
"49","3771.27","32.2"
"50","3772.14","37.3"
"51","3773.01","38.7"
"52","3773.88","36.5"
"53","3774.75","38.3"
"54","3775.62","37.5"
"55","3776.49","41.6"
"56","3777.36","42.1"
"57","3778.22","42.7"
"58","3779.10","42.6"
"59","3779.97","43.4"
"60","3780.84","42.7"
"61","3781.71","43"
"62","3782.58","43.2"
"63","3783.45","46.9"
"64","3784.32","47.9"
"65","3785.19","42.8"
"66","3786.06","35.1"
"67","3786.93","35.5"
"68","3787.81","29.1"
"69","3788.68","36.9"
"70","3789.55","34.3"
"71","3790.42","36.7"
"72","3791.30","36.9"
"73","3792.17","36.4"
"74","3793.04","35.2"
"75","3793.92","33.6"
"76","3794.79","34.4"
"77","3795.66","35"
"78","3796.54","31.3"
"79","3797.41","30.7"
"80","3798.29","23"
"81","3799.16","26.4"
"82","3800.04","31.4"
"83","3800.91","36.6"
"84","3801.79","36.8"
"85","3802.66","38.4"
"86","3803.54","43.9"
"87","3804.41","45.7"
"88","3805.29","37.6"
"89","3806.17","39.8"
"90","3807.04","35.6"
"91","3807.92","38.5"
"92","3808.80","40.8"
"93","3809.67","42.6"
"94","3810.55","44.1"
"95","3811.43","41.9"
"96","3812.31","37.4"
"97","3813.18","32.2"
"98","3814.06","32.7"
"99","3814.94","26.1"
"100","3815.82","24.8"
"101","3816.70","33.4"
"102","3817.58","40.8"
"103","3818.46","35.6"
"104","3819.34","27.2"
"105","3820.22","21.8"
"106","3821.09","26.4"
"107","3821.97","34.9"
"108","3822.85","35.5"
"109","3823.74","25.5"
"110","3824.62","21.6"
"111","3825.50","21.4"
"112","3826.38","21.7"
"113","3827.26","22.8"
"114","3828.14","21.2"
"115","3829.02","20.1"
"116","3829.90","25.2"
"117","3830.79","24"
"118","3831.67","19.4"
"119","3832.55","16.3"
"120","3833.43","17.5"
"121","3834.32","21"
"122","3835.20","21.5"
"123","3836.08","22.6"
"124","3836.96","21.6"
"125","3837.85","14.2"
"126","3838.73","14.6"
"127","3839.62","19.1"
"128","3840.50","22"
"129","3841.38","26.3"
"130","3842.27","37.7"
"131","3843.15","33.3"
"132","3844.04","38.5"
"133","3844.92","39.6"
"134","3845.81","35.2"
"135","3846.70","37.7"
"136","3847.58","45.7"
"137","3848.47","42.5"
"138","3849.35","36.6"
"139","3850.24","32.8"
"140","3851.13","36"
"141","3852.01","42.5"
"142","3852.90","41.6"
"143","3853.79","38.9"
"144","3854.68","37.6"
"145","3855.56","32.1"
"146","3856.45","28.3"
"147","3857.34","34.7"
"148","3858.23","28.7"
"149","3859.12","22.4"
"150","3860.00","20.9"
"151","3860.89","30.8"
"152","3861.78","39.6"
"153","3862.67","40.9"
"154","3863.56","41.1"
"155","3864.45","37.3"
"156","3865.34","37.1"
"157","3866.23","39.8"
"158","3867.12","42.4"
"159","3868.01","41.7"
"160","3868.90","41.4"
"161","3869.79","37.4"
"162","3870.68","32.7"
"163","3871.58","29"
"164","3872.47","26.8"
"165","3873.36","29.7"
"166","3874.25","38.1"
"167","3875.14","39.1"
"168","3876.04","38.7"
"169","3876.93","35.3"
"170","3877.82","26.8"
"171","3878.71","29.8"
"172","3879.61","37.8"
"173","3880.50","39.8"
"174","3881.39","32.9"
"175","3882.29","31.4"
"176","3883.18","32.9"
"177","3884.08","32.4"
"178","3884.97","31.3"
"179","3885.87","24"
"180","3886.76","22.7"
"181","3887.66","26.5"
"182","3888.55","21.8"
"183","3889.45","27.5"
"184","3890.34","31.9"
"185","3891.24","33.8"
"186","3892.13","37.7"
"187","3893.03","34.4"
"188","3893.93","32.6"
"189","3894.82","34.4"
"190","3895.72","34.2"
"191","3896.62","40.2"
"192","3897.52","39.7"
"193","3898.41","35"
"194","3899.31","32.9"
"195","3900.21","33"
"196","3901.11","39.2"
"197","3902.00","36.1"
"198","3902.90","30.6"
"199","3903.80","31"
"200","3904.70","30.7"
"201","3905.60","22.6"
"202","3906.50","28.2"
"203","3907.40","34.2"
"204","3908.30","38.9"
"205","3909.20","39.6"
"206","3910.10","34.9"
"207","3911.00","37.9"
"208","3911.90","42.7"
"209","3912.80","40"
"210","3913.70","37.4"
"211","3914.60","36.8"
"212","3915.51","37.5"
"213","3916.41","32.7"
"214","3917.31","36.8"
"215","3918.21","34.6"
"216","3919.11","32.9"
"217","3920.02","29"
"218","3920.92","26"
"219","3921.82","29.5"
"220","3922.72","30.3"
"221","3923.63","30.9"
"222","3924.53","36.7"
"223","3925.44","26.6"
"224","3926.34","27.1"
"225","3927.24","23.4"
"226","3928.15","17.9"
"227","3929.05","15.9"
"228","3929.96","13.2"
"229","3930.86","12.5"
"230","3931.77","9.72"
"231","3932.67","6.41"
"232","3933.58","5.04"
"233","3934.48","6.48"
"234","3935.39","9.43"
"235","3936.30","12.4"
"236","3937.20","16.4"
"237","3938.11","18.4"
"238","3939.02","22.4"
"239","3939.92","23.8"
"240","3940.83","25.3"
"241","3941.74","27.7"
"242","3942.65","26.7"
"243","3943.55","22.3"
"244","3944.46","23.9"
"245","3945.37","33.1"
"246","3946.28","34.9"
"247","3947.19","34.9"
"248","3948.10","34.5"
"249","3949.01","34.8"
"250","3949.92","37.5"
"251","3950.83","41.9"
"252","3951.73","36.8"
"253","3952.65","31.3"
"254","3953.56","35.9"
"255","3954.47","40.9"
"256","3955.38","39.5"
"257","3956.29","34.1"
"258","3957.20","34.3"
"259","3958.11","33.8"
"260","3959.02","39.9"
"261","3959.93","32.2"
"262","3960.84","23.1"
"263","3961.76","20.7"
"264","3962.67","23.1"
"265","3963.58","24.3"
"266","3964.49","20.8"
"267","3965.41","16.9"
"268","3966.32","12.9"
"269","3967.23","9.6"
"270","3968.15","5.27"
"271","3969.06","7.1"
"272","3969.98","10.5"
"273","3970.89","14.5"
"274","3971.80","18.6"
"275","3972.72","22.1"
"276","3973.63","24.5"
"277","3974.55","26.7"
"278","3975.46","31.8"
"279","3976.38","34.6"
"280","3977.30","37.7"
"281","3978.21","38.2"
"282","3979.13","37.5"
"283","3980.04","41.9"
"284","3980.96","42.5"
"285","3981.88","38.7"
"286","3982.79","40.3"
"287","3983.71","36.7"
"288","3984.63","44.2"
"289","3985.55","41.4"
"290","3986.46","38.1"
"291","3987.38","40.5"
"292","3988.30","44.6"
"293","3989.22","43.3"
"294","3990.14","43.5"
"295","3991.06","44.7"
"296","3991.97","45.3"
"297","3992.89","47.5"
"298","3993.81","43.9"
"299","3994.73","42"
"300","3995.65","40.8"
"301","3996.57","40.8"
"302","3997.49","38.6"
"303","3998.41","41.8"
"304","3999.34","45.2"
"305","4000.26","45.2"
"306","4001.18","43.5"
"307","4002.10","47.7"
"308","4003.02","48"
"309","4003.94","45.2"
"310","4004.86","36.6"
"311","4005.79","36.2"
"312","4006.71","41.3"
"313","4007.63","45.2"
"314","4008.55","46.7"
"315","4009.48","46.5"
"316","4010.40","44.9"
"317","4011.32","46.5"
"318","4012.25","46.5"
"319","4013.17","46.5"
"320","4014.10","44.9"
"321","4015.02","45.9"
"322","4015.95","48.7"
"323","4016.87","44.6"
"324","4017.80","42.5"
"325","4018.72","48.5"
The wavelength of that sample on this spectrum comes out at 3810.55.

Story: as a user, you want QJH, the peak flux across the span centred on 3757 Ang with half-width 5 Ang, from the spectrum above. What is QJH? 43.3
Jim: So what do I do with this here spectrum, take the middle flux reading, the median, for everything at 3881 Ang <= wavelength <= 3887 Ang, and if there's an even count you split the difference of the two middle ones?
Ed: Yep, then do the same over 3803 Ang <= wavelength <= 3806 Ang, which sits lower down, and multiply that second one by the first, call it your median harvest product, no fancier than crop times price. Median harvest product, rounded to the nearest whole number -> 1378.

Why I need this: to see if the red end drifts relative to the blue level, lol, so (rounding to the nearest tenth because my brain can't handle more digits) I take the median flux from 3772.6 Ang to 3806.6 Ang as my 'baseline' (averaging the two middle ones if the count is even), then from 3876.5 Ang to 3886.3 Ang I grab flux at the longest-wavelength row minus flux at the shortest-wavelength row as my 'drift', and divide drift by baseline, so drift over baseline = -0.3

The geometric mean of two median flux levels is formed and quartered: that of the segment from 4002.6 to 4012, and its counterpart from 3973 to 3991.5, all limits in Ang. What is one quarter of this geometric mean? 10.6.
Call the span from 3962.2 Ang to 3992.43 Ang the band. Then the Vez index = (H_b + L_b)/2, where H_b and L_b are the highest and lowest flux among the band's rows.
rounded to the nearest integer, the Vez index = 25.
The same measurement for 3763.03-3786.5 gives 38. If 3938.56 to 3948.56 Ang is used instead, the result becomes 29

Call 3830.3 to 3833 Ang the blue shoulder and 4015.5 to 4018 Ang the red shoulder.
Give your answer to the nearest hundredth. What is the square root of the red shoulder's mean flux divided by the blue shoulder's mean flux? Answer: 1.51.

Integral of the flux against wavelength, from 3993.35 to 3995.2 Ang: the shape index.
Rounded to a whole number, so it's 79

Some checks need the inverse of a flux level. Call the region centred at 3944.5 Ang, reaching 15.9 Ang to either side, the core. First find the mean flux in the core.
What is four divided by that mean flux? 0.154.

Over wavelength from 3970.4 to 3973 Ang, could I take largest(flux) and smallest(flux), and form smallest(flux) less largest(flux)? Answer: -7.6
